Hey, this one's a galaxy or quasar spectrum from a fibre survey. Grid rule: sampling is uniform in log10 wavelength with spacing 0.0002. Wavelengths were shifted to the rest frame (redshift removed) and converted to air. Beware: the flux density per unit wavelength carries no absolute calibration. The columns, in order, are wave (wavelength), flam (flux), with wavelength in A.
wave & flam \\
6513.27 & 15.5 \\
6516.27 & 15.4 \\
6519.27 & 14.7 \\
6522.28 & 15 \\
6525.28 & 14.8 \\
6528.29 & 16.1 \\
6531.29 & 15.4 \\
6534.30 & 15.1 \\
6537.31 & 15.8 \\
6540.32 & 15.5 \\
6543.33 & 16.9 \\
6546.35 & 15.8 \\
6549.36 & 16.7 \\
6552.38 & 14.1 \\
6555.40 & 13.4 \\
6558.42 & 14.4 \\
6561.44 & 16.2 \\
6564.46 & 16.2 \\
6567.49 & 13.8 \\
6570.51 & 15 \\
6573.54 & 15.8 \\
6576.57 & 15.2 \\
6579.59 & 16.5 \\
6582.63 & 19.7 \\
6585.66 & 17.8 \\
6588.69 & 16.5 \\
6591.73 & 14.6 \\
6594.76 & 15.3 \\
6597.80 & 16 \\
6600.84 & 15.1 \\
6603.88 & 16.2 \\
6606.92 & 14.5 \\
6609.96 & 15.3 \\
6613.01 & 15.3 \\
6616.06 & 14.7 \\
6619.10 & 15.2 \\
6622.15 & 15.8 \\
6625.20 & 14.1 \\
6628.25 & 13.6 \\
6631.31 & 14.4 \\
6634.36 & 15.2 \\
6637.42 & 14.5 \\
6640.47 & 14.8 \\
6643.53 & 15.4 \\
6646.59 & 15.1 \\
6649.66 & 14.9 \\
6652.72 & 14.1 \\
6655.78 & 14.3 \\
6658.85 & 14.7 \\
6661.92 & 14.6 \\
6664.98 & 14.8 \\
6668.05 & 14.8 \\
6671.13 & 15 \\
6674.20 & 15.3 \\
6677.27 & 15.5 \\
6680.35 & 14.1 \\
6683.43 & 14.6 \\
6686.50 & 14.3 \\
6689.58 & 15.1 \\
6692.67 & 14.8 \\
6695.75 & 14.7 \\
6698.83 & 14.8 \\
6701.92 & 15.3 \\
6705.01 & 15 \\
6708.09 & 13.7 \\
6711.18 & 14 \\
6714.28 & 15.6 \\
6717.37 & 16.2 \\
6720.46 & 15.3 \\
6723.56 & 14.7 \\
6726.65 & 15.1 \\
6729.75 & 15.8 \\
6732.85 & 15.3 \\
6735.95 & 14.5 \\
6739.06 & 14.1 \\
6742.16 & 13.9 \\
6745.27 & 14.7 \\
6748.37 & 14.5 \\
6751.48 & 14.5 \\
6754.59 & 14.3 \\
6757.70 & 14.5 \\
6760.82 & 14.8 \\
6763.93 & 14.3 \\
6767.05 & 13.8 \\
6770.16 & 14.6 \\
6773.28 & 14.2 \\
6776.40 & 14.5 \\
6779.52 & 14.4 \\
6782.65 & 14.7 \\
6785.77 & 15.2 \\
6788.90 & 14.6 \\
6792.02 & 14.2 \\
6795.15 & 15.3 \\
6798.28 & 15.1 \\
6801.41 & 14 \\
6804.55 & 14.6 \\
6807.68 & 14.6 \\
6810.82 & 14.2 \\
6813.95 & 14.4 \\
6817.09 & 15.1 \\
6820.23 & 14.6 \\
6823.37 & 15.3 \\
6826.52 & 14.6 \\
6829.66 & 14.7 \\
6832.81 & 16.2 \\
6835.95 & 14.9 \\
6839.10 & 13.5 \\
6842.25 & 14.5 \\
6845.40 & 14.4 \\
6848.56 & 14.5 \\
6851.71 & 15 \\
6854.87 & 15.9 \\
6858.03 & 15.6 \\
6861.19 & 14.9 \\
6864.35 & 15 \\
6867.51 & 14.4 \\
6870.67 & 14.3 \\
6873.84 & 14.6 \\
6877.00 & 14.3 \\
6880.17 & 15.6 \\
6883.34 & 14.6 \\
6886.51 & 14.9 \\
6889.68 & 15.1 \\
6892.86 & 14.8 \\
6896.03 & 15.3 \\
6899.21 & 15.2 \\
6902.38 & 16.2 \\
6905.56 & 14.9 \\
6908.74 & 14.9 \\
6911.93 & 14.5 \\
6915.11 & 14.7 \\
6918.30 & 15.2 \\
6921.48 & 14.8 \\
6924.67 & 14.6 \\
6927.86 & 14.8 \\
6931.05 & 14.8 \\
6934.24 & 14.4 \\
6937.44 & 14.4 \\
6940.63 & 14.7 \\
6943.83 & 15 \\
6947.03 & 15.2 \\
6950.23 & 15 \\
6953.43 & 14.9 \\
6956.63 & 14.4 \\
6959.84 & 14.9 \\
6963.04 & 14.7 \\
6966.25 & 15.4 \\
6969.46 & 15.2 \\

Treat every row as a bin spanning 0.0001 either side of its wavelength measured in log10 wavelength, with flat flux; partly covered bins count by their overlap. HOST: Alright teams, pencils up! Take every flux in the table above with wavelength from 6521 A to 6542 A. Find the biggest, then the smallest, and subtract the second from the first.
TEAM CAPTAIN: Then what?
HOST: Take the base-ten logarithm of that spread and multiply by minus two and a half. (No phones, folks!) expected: -0.28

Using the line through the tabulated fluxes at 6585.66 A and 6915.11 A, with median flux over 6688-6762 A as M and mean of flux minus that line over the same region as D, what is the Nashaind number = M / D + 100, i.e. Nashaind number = 91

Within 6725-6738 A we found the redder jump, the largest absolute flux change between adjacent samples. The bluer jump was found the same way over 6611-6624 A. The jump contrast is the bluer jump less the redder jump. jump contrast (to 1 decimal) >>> -0.2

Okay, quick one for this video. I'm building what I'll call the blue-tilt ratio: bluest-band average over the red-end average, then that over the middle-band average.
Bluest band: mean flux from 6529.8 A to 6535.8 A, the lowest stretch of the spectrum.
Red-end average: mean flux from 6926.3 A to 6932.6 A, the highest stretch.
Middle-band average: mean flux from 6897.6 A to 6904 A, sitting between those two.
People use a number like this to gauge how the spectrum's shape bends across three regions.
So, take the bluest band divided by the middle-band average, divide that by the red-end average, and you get 0.0656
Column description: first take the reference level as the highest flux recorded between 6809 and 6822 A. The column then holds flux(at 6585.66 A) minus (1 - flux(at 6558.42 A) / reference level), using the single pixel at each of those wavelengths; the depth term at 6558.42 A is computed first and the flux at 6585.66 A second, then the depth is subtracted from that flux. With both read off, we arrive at 17.8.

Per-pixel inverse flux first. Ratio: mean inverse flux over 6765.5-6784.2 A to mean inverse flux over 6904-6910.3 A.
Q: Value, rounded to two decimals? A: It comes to 1.04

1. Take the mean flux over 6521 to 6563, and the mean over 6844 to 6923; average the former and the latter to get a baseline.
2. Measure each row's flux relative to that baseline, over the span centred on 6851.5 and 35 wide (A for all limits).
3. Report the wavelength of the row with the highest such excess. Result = 6854.87 A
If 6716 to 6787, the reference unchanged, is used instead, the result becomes 6717.37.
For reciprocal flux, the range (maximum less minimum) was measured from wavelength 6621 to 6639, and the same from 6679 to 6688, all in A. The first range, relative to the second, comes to 4.2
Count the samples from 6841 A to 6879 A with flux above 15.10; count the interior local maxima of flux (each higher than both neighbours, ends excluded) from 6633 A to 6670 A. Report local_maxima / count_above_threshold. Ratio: 1.0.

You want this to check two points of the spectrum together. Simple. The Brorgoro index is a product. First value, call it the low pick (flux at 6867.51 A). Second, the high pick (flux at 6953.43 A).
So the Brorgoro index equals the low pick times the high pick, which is 215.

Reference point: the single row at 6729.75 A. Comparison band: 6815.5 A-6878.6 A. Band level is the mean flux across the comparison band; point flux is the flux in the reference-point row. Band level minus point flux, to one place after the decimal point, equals -1.0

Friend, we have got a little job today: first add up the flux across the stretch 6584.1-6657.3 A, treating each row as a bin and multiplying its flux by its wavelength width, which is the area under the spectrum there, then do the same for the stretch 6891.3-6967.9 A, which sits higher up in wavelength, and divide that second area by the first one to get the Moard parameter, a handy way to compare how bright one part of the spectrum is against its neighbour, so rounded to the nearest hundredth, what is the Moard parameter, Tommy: 1.03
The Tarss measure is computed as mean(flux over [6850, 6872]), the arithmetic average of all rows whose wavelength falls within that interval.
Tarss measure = 15.0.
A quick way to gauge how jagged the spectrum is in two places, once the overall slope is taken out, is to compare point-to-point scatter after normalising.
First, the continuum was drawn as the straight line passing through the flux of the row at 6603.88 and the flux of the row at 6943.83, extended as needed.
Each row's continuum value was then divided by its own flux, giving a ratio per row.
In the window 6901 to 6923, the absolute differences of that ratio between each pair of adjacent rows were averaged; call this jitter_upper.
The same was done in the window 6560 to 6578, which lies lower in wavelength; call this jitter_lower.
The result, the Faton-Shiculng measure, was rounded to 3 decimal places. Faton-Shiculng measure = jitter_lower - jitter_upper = 0.043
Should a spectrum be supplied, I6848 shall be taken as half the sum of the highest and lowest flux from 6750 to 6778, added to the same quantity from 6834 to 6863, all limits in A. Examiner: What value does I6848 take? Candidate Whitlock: 29.00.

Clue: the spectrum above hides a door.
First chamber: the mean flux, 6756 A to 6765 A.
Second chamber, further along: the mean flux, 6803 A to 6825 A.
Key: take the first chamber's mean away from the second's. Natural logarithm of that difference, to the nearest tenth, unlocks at -1.9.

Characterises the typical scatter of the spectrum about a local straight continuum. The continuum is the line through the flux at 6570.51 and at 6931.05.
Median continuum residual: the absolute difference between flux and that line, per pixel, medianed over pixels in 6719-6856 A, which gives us 0.39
